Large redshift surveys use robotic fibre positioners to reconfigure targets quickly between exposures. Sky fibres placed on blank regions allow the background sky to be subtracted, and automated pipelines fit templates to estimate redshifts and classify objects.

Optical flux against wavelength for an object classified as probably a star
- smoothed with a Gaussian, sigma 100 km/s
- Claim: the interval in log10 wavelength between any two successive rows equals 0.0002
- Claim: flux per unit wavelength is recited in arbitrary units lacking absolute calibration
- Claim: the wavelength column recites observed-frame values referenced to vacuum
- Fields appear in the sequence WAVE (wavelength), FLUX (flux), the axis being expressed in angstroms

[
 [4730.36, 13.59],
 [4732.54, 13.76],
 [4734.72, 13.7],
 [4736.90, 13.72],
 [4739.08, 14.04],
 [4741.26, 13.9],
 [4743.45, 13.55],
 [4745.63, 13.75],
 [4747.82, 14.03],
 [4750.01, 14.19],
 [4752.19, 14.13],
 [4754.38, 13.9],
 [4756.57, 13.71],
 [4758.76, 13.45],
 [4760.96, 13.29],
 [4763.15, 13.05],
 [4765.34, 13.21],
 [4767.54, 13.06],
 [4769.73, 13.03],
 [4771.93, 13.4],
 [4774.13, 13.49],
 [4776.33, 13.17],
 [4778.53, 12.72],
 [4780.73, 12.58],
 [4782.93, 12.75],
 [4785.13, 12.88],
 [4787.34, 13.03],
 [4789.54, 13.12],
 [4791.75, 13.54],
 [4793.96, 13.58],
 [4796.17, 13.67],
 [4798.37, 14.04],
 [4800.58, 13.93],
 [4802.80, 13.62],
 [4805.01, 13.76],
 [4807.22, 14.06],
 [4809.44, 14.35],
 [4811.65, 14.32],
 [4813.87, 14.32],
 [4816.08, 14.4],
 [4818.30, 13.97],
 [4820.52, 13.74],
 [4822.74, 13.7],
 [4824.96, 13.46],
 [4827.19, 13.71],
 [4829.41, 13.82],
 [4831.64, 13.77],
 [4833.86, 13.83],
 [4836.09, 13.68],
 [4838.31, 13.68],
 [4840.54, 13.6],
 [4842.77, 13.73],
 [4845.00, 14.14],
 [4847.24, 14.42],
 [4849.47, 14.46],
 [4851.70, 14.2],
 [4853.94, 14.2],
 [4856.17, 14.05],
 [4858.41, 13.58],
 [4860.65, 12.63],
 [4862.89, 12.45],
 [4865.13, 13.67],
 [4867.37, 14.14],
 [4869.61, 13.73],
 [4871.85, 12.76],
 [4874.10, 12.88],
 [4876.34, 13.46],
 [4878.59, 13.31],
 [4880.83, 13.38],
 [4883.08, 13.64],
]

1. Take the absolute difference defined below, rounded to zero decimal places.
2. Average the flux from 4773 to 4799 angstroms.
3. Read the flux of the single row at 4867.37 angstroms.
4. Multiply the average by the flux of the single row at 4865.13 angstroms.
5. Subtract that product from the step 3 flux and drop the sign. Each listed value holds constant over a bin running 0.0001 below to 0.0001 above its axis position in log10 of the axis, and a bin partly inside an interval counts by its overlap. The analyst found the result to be 166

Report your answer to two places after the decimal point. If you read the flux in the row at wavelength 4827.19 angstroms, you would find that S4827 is 13.71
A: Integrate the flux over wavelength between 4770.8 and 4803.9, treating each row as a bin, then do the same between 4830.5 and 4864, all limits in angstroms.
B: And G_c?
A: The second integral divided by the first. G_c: 1.05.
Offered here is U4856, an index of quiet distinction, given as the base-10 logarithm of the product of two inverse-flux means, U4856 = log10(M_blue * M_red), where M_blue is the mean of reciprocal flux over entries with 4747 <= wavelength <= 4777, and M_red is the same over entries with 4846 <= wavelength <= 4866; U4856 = -2.27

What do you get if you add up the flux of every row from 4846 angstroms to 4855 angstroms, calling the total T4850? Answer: 57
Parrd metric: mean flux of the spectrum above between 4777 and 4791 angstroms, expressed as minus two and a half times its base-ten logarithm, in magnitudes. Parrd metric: -2.77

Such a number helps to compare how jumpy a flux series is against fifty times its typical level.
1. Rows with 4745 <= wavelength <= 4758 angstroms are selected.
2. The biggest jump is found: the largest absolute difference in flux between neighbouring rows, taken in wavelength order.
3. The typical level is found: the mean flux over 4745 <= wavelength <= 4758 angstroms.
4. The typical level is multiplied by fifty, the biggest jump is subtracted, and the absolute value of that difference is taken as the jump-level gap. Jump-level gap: 697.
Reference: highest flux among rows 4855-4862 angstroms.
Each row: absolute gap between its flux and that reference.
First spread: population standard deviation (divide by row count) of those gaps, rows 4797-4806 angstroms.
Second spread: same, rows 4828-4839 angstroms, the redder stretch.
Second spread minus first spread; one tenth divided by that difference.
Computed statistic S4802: -1.1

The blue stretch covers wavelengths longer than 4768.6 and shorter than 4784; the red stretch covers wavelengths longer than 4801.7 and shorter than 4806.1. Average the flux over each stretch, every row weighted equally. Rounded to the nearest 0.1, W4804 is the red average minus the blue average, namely 0.7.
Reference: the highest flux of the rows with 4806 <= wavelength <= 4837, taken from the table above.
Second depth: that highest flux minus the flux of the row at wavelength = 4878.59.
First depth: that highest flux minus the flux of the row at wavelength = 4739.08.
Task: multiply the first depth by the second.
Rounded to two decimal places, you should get 0.39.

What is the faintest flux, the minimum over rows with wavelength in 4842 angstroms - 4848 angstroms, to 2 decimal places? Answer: 13.73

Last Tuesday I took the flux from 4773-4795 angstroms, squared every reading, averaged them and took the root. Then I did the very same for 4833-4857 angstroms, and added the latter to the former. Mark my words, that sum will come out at 27.1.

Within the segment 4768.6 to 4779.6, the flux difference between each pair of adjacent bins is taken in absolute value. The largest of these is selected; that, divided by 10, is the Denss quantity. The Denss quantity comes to 0.045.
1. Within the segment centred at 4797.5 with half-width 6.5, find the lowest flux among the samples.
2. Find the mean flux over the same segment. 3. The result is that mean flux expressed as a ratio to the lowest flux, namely 1.01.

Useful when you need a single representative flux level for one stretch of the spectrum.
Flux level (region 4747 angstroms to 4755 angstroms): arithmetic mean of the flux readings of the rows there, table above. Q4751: 14.1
